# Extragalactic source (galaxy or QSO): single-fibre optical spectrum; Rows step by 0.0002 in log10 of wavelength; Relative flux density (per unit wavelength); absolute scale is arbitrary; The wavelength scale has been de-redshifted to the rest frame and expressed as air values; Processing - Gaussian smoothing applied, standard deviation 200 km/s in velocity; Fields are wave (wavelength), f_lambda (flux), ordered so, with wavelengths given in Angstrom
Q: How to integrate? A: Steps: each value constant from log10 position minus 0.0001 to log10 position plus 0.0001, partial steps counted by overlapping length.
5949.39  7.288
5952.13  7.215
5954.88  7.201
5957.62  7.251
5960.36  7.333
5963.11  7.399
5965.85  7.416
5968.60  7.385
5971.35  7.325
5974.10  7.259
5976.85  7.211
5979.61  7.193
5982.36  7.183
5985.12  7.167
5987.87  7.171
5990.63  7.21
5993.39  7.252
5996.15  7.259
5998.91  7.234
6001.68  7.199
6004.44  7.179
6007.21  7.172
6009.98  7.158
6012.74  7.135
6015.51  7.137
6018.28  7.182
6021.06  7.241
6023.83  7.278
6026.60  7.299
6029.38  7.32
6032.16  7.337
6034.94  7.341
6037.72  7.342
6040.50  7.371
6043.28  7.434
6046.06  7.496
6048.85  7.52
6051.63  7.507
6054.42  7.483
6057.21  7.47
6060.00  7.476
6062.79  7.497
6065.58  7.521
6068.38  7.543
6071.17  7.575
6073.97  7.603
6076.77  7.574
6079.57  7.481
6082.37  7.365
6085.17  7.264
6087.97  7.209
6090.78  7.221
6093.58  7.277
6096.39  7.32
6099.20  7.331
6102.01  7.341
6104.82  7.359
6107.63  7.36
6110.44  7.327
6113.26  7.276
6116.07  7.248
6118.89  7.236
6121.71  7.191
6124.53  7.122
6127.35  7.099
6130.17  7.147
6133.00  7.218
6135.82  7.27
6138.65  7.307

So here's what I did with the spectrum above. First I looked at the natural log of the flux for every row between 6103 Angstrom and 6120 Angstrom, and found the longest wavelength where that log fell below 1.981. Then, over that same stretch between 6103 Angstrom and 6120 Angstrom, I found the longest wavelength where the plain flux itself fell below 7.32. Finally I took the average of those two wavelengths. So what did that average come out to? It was 6118.9 Angstrom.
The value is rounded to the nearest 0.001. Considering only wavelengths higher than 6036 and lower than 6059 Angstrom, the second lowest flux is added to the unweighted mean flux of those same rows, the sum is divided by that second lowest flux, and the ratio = 2.011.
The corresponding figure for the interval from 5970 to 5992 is 2.006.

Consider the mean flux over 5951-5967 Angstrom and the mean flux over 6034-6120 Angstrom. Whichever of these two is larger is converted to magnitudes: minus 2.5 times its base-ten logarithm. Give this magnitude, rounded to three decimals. -2.173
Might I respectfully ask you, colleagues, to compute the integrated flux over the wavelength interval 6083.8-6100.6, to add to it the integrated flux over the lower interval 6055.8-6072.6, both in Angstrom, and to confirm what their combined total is 248.3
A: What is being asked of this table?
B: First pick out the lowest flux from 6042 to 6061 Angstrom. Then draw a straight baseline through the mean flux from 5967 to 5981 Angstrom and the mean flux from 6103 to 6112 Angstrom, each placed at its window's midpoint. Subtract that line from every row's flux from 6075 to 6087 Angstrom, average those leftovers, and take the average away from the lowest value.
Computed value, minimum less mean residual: 7.3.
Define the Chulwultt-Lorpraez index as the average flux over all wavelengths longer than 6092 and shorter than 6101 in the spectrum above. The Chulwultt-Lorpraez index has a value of 7.31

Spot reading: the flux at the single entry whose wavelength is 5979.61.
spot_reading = 7.193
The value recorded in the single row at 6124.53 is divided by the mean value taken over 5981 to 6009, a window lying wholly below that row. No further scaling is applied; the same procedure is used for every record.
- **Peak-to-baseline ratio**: 0.99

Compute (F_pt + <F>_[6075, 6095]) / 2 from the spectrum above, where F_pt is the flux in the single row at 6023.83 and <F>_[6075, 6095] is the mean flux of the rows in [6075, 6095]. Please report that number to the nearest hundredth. 7.31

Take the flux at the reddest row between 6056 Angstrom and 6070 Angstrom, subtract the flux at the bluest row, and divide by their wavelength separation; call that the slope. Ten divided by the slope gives 1530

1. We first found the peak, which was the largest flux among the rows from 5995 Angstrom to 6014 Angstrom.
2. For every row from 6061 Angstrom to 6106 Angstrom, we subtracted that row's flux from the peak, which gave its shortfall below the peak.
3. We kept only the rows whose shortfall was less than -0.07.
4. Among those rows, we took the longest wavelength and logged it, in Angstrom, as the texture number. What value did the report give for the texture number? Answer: 6104.82 Angstrom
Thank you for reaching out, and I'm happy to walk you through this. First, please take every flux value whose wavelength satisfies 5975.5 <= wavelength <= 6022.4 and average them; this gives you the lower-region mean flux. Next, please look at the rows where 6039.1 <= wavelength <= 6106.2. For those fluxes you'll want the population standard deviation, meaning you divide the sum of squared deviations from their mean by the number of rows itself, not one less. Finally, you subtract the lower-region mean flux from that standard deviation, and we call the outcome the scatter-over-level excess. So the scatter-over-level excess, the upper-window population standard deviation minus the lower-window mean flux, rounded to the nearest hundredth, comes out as -7.08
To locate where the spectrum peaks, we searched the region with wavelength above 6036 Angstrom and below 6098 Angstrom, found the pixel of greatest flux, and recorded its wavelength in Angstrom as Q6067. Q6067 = 6073.97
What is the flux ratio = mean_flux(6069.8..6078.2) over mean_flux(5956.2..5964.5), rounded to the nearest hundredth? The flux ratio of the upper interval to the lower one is 1.03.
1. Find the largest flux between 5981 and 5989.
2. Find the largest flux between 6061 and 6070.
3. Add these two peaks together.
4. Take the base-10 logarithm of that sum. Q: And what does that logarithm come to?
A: 1.168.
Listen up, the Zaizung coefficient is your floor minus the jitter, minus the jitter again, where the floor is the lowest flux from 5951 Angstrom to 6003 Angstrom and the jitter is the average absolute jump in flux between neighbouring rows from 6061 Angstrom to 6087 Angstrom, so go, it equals 7.06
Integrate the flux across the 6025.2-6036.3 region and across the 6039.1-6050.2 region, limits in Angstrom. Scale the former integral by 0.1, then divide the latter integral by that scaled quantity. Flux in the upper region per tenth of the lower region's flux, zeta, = 10.2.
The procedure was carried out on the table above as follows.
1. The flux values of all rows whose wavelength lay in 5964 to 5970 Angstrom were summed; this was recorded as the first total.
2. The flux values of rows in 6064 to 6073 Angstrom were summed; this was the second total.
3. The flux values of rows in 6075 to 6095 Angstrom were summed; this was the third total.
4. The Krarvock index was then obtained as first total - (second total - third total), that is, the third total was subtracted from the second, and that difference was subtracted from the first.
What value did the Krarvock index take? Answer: 44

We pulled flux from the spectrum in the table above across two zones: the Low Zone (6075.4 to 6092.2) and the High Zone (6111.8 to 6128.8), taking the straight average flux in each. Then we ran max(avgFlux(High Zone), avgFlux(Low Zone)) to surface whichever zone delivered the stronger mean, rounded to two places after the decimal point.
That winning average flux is 7.35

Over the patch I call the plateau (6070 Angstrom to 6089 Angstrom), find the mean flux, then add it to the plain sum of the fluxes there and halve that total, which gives 29.8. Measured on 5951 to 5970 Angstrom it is 29.3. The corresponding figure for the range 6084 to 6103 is 29.1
